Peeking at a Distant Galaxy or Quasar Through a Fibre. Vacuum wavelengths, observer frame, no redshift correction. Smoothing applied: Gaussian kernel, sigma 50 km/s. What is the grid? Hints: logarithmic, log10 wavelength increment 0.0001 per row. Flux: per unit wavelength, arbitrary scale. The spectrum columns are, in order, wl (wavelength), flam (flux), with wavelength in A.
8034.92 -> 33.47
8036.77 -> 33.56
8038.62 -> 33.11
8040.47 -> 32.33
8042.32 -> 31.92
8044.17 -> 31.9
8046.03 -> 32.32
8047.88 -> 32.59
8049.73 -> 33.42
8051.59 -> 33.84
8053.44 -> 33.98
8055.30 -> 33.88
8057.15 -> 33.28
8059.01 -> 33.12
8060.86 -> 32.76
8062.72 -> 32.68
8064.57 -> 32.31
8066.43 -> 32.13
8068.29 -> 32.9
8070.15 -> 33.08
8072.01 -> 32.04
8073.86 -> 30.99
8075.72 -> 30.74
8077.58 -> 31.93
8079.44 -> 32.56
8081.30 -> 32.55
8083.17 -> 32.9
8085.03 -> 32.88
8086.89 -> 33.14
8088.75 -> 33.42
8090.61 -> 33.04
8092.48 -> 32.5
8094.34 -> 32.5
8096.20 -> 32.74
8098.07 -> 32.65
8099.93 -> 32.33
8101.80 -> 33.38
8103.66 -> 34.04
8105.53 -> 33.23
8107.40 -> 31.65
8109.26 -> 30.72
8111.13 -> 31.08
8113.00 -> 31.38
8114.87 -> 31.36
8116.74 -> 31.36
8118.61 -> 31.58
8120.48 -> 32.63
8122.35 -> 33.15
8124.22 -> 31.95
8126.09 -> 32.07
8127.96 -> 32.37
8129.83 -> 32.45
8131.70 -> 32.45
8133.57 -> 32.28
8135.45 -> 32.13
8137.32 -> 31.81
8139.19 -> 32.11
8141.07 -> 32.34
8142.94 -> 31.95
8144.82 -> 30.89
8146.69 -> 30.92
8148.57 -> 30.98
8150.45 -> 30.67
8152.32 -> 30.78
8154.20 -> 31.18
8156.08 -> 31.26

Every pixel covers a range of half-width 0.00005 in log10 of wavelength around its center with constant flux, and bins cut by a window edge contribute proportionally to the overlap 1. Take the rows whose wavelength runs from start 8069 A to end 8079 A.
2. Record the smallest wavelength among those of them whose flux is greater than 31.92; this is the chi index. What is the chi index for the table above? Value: 8070.15 A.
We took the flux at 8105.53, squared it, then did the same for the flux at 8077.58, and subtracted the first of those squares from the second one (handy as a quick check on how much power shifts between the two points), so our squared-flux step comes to -85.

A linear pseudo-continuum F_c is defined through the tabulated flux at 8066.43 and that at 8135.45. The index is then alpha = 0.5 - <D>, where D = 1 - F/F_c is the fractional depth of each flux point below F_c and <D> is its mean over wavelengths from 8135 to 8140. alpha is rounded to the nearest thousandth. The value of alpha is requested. 0.496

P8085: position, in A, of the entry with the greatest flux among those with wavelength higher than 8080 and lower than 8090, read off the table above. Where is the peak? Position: 8088.75 A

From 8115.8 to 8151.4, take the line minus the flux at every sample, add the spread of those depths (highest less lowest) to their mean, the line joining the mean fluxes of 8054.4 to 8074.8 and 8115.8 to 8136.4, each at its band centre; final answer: 2.55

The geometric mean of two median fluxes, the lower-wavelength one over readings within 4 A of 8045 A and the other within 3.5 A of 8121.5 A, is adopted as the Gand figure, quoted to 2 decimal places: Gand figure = 32.20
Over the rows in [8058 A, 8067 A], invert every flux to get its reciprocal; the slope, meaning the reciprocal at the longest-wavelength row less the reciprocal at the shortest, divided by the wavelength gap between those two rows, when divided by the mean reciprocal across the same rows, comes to 0.004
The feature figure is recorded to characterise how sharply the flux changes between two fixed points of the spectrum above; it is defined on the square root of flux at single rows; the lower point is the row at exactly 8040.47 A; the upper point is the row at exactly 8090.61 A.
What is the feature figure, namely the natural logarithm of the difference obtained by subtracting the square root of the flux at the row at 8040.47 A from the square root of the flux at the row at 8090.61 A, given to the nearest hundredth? -2.78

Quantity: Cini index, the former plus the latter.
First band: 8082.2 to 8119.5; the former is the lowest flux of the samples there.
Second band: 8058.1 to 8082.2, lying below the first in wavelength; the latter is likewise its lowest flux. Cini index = 61.5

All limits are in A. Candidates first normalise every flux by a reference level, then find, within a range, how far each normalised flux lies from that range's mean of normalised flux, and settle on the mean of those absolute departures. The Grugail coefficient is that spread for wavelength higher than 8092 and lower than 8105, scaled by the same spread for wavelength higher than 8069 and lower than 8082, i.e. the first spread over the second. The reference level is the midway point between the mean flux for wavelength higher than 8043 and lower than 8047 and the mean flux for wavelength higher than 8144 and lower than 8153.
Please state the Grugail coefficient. 0.73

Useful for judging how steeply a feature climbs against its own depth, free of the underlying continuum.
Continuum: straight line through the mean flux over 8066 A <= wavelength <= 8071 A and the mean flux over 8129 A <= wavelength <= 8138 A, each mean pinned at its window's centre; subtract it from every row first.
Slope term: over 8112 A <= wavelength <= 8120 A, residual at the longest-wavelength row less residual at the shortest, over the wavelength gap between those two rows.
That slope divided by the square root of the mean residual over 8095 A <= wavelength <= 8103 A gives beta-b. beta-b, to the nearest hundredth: 0.08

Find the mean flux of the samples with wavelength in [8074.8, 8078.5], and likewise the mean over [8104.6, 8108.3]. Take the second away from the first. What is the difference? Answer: -1.1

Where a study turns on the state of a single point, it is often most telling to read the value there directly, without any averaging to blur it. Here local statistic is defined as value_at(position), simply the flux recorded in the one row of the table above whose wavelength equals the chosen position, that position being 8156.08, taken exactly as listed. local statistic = 31.26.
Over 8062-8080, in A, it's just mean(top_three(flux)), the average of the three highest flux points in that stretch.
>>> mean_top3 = 32.9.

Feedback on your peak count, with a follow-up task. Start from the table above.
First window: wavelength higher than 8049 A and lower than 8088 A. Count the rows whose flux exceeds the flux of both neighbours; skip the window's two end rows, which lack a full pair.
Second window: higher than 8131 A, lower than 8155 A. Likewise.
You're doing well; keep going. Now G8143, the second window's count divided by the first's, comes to 0.50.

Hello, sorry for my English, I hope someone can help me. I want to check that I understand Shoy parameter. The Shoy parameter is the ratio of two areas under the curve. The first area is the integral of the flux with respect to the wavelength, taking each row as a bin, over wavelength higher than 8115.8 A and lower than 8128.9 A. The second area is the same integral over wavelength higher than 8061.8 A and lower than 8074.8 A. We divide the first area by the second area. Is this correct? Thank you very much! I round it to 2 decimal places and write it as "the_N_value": 1.00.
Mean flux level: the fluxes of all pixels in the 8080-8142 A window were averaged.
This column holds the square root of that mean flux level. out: 5.69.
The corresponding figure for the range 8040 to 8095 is 5.71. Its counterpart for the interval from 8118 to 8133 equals 5.69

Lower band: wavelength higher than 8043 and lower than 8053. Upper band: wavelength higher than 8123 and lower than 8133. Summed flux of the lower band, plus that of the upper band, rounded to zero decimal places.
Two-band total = 325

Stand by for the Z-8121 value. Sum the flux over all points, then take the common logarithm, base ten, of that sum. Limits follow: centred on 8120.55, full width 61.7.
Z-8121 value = 3.0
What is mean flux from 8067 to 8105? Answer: 32.6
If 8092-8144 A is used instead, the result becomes 32.2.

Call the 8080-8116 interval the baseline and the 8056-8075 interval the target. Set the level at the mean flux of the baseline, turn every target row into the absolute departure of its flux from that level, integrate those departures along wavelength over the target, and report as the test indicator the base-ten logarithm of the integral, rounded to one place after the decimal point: 1.0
